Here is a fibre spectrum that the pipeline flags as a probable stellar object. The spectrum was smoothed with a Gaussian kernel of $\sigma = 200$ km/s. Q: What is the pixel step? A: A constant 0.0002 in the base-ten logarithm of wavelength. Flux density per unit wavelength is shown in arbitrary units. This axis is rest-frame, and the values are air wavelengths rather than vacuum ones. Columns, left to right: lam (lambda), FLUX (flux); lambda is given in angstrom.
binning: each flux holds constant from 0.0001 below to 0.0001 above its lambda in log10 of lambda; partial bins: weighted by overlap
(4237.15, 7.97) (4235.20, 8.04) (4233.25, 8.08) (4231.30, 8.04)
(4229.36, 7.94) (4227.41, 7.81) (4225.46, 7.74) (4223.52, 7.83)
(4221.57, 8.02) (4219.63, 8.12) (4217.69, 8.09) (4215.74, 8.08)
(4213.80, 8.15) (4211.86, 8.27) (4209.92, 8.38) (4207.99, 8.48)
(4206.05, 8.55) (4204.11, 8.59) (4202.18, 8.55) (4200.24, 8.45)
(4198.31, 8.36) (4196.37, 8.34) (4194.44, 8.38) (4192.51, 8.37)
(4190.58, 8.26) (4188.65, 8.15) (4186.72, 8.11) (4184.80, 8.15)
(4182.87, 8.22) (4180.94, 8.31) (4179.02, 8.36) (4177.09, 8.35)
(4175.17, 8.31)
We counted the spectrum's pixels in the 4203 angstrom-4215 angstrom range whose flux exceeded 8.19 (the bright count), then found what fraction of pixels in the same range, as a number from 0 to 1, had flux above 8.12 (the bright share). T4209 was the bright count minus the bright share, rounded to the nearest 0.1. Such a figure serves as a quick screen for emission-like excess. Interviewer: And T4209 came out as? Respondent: 4.0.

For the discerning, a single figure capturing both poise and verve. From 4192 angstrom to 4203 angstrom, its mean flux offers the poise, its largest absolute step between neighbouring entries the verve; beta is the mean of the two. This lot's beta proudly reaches 4.25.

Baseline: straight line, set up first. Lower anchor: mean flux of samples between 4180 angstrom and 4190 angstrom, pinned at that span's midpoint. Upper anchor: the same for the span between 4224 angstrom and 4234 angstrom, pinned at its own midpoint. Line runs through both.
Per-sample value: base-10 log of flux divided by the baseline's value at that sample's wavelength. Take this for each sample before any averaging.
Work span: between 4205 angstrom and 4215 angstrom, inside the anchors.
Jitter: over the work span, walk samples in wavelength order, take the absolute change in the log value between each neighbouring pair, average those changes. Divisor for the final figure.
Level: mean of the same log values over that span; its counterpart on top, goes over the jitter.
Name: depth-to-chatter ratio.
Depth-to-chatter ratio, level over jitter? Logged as 3.8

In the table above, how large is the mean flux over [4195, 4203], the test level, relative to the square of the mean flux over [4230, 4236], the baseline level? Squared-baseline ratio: 0.130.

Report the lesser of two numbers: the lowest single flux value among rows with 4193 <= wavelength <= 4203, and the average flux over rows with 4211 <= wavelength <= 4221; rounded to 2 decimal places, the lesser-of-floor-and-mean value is 8.14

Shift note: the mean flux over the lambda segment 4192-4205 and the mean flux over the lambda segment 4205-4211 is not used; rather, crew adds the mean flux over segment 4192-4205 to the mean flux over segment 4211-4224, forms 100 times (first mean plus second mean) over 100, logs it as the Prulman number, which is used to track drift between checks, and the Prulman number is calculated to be 16.5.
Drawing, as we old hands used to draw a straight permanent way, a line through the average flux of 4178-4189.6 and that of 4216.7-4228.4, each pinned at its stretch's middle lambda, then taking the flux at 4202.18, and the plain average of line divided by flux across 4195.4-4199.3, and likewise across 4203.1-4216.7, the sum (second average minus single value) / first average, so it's -7.81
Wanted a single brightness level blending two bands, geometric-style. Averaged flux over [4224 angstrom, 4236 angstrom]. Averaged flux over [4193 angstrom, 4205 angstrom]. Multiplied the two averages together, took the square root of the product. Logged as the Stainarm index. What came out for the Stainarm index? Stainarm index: 8.19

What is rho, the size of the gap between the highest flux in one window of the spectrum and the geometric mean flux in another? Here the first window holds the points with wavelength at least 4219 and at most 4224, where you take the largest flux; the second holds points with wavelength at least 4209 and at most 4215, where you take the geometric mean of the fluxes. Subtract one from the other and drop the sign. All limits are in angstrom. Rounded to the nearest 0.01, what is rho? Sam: 0.15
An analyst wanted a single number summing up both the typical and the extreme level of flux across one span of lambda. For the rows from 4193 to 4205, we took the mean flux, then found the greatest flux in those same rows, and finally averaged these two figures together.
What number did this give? 8.5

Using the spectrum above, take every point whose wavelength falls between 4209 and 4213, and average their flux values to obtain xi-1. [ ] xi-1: 8.32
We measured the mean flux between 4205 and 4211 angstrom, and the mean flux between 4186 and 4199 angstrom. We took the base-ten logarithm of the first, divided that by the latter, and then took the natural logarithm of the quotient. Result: -2.19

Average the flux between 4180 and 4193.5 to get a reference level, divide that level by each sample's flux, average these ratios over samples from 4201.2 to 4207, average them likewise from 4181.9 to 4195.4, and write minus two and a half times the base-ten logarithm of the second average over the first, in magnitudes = -0.04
